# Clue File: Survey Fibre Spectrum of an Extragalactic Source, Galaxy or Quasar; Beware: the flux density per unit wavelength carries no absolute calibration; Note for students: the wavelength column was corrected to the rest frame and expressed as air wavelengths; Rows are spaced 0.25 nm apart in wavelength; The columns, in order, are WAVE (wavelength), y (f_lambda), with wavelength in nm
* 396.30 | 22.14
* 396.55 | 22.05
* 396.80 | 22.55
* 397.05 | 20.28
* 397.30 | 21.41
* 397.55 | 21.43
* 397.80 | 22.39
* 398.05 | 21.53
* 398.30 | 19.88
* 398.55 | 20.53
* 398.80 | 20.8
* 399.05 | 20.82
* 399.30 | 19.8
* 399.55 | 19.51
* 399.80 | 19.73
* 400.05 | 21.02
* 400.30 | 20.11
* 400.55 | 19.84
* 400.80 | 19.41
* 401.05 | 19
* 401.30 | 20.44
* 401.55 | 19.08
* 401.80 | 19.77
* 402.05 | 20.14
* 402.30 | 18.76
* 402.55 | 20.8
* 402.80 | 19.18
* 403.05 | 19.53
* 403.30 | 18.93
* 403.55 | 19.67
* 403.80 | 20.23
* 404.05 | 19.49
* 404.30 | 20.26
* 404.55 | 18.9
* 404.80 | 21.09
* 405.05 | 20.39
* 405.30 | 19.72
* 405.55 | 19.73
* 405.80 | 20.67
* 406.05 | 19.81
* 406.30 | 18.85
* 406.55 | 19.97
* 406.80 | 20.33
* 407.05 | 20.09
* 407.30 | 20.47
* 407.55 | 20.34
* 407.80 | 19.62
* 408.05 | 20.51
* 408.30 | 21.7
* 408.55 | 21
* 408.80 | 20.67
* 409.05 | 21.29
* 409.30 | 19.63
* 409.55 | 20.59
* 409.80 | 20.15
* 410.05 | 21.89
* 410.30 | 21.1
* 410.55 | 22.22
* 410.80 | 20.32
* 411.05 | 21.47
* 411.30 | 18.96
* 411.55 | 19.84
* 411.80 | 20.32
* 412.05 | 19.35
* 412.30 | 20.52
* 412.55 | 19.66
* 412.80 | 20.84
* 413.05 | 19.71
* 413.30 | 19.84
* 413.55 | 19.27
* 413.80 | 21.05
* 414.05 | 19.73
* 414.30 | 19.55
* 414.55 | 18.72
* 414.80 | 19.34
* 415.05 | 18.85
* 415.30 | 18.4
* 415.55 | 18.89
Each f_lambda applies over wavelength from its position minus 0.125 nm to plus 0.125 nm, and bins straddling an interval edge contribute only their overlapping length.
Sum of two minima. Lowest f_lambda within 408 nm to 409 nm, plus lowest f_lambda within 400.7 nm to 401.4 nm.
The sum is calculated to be 39.5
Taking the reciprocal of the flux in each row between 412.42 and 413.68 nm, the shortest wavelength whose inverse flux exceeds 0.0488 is 412.55 nm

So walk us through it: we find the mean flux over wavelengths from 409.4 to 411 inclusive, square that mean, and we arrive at 443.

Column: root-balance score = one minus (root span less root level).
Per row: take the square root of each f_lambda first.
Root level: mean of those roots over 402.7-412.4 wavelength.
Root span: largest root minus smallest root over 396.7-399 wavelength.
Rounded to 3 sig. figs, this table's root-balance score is 5.21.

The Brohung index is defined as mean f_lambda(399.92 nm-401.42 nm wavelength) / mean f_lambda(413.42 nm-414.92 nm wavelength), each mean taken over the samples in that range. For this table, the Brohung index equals 1.02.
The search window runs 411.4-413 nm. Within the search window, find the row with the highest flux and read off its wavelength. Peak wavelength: 412.80 nm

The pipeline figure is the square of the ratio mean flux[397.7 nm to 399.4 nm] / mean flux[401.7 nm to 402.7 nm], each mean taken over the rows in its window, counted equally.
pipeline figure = 1.10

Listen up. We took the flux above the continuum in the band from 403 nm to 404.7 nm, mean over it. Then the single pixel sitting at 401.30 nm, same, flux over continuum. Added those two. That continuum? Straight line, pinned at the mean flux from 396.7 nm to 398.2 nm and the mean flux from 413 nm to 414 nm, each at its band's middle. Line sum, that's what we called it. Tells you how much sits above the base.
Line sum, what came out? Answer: -2.1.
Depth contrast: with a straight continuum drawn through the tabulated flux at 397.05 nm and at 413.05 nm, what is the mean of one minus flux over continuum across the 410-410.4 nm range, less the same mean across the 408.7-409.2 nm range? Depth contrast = -0.03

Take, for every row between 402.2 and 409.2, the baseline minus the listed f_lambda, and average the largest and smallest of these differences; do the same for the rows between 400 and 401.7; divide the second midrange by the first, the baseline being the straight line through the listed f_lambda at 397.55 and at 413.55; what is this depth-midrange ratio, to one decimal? 6.6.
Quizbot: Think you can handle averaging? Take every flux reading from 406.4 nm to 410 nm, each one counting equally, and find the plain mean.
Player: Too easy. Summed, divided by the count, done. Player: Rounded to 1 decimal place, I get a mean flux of 20.5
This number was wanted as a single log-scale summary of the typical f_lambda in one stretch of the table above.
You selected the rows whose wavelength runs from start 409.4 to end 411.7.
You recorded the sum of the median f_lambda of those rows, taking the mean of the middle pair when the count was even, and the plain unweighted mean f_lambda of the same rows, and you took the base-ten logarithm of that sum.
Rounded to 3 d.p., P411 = 1.616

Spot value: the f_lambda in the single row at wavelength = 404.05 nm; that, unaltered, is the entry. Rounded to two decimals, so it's 19.49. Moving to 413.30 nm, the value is 19.84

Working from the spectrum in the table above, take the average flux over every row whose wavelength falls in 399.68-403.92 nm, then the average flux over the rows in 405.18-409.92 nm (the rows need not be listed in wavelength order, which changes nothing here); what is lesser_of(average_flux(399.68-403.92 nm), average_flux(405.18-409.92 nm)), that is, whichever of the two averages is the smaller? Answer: 19.7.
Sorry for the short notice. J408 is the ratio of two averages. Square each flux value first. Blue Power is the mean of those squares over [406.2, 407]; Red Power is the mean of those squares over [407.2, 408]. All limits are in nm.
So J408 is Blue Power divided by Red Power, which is 0.96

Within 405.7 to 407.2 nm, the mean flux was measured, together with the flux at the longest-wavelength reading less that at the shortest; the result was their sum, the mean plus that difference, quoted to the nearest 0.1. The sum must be 19.4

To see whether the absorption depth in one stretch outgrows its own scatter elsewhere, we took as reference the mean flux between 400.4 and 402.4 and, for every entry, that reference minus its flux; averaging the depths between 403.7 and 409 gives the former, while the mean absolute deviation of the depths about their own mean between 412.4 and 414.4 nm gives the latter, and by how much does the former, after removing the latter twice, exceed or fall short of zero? -1.6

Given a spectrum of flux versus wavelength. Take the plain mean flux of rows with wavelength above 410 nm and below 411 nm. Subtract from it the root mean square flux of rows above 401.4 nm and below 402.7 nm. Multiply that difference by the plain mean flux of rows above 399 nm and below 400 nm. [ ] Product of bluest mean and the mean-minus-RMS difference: 33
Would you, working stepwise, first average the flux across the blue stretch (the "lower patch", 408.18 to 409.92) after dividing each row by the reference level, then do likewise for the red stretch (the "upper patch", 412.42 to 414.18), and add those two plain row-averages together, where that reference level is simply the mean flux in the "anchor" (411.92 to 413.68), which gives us 2.048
